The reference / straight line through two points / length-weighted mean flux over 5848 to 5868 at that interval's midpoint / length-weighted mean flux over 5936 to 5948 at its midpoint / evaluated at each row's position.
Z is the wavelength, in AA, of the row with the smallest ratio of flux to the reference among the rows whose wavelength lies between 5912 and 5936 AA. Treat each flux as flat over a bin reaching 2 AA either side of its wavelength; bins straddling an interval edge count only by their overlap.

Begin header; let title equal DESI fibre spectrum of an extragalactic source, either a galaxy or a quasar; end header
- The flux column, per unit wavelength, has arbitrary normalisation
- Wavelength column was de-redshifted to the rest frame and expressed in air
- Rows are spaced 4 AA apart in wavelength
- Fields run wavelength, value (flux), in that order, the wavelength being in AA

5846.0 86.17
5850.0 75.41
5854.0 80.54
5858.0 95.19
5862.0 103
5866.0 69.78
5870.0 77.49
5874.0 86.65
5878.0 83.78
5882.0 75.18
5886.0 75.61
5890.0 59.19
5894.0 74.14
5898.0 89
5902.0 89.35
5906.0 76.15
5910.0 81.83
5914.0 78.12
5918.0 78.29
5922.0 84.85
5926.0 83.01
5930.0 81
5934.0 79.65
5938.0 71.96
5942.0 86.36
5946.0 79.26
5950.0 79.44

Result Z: 5914.0 AA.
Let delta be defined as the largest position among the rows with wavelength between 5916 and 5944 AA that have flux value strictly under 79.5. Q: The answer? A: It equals 5938.0 AA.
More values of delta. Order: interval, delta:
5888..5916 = 5914.0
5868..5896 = 5894.0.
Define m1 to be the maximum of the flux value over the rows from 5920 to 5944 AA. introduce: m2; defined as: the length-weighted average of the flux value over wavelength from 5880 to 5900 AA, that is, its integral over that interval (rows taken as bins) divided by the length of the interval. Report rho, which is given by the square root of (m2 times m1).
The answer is 80.3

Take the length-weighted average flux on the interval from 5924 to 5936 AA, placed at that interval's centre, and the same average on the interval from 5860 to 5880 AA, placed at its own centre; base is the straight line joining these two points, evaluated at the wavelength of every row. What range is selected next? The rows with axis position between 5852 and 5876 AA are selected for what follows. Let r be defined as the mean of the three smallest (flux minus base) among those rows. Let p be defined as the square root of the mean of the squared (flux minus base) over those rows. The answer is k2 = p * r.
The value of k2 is -94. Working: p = 11.1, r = -8.5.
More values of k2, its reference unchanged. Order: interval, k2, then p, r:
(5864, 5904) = -168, 10.6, -15.8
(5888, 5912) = -148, 11.4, -13.0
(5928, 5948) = -18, 4.8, -3.8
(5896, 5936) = -19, 4.1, -4.5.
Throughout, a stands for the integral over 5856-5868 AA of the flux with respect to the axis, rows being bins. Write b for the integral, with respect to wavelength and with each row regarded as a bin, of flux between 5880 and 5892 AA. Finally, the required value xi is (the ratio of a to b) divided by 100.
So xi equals 0.0128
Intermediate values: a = 1072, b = 840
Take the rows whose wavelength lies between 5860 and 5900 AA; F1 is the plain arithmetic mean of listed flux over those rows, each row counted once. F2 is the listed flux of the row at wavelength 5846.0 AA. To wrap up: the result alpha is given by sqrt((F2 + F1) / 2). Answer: 9.10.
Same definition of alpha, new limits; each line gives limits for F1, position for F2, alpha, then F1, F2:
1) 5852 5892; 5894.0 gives 8.80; 80.6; 74.14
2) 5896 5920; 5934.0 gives 8.99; 82.1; 79.65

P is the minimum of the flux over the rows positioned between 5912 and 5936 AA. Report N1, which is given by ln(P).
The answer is 4.36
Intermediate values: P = 78.12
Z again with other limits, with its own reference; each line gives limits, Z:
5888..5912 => 5890.0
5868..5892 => 5890.0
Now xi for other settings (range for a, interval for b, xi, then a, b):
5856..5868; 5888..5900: 0.0121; 1072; 889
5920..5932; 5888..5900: 0.0112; 995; 889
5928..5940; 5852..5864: 0.0083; 930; 1115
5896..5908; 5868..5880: 0.0103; 1018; 992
